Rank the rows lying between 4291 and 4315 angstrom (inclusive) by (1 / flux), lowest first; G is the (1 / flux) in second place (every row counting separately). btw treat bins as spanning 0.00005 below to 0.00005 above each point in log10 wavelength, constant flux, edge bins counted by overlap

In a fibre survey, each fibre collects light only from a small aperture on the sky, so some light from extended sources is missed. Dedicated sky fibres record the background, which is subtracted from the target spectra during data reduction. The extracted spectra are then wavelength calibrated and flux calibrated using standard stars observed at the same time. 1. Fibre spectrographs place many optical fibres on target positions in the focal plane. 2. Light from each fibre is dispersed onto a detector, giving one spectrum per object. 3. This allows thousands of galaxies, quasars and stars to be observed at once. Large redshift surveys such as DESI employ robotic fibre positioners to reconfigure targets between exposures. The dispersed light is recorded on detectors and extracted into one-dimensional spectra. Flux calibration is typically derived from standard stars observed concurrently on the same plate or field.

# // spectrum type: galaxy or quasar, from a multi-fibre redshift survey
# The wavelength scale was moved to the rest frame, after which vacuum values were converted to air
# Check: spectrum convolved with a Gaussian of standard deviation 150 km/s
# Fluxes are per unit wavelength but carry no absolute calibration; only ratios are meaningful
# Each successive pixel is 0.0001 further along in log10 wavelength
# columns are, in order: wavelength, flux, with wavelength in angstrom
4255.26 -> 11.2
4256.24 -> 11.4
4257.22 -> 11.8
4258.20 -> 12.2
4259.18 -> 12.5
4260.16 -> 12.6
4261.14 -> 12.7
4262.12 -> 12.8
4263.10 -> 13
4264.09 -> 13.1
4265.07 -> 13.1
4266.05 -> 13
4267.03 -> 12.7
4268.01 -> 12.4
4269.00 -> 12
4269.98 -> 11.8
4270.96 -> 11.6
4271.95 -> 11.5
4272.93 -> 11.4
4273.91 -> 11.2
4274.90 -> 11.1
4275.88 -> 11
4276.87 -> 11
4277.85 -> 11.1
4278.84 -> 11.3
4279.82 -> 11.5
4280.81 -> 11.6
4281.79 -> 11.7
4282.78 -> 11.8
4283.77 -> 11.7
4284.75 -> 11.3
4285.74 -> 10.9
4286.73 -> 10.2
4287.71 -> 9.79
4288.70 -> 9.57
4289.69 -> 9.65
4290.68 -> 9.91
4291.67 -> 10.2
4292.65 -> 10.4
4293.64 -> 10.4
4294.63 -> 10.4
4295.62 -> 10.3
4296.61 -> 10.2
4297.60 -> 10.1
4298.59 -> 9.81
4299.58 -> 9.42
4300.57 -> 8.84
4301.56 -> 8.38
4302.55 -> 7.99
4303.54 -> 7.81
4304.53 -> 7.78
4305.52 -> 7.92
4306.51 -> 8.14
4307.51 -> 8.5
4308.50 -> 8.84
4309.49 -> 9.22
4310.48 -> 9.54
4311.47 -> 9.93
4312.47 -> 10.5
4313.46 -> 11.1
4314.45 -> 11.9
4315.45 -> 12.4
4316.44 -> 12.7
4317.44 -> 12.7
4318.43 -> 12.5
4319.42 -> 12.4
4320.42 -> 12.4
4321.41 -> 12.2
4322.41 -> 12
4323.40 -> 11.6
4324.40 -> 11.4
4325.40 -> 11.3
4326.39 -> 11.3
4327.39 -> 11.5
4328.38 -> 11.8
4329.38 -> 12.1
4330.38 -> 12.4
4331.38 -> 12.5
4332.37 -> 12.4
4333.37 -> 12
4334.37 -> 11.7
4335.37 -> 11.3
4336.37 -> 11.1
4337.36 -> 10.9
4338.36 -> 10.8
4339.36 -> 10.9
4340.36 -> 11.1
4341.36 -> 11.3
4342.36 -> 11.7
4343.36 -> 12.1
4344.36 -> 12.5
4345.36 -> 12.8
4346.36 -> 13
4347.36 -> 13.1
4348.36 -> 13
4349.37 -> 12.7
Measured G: 0.090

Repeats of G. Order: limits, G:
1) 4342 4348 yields 0.077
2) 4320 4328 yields 0.082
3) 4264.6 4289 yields 0.077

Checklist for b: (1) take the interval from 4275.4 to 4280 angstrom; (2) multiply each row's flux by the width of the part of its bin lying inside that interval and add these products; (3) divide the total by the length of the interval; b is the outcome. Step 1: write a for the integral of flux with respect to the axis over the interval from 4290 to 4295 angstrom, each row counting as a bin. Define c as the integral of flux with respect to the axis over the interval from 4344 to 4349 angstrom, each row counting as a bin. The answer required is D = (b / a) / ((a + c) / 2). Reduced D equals 0.0038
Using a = 51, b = 11.2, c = 64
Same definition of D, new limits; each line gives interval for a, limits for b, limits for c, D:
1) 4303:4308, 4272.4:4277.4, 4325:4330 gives 0.0057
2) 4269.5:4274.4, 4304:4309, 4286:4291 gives 0.0028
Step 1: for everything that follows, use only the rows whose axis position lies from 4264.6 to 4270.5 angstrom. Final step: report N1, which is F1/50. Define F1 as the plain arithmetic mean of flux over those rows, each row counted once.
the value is 0.250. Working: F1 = 12.5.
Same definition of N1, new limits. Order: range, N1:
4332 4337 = 0.234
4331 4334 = 0.246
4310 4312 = 0.195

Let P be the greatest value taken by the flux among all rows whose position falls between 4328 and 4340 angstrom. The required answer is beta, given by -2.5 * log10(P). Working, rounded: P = 12.5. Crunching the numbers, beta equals -2.74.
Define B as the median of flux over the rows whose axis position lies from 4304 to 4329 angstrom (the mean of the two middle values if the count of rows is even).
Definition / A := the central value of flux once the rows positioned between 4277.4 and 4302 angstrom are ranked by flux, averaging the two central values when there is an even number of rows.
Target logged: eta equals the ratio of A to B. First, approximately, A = 10.3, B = 11.4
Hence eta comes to 0.90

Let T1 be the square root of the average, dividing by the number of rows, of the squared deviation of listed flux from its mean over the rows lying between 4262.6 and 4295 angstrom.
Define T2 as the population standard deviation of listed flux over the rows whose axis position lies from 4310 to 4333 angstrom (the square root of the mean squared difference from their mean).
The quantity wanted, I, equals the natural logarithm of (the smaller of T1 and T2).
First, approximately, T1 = 0.99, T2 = 0.8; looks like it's -0.17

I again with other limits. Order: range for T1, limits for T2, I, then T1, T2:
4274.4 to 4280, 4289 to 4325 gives -1.72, 0.18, 1.5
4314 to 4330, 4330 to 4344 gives -0.75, 0.47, 0.6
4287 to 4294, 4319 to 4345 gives -1.14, 0.32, 0.5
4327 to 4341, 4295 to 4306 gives -0.54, 0.58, 1.0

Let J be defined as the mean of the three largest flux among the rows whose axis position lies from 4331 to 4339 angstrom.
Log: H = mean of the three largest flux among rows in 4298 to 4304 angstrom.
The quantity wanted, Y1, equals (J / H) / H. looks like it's 0.140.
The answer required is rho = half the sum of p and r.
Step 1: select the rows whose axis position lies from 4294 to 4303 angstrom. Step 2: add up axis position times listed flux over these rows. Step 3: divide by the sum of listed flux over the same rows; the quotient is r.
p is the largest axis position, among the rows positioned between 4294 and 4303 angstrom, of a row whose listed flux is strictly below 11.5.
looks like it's 4300.5 angstrom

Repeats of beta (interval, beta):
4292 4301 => -2.54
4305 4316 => -2.73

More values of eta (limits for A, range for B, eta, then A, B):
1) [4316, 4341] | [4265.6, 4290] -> 1.04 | 11.8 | 11.4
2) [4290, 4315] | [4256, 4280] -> 0.83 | 9.8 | 11.8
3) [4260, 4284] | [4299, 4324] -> 1.18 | 11.7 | 9.9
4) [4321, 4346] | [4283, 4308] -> 1.19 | 11.7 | 9.8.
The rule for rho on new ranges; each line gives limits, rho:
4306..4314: 4311.8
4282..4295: 4291.6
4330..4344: 4339.1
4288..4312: 4305.6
